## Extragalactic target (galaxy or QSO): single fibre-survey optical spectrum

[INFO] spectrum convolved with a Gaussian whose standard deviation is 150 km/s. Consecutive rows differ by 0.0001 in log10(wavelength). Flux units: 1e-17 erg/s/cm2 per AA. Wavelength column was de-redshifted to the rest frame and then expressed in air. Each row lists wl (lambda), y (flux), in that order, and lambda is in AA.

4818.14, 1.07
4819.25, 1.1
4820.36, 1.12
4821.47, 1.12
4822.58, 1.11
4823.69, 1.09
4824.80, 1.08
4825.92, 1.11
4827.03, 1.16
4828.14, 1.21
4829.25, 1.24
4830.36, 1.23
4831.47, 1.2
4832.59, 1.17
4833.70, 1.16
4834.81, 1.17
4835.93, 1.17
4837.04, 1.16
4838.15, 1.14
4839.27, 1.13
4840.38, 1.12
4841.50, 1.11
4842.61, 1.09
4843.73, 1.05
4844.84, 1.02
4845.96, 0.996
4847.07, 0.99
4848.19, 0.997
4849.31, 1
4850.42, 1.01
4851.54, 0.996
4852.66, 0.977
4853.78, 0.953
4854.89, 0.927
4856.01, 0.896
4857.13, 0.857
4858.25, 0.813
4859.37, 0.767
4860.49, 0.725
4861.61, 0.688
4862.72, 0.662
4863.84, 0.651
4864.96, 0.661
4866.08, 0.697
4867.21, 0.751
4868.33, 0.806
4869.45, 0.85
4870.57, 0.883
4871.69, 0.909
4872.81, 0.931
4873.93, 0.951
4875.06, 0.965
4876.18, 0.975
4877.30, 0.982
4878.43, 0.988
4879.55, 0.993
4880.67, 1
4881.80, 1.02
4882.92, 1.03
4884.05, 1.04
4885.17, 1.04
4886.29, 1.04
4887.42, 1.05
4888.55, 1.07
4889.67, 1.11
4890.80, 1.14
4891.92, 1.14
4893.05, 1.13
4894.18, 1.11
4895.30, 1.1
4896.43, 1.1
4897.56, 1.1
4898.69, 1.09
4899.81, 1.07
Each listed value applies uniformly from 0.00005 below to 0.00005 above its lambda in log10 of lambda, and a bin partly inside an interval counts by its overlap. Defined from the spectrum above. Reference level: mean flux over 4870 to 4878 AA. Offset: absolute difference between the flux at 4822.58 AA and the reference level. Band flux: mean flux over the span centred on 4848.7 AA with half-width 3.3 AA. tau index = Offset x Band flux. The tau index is 0.17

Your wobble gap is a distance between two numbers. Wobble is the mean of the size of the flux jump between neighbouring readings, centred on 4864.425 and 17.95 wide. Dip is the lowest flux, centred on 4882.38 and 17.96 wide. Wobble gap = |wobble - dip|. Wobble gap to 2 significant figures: 0.92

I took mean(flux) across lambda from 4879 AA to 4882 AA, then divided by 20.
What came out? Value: 0.050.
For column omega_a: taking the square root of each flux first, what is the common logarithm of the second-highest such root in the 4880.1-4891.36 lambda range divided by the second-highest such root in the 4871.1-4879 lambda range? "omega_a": 0.027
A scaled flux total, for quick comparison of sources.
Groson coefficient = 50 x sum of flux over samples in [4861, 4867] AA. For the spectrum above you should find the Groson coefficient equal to 168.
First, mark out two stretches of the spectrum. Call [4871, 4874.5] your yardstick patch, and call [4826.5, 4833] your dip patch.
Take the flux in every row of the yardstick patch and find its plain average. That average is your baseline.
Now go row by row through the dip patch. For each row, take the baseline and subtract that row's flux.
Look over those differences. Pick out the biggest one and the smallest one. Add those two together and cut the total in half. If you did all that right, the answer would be -0.27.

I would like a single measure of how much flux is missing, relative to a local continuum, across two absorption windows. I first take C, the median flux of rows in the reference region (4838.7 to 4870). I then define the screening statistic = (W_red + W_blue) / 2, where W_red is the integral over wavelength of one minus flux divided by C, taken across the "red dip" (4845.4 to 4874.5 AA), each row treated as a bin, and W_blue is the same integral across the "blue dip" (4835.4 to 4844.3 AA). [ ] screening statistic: 0.4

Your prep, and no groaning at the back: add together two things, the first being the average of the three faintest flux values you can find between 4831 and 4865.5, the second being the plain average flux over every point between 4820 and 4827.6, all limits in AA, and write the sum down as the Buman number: 1.77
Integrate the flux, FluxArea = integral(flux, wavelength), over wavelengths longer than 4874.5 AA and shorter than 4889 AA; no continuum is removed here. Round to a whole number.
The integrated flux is 15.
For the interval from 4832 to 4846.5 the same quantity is 16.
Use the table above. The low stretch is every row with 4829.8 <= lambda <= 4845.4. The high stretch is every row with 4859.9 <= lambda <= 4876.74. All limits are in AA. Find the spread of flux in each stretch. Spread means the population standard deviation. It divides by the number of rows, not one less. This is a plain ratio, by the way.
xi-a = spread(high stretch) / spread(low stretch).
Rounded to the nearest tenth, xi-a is 2.2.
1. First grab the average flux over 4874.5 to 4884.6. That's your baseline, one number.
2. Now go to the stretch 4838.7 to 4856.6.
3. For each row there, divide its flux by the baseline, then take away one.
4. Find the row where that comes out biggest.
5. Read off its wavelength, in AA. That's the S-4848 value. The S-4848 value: 4839.27 AA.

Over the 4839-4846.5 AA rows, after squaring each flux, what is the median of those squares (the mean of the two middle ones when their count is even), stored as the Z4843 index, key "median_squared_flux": 1.19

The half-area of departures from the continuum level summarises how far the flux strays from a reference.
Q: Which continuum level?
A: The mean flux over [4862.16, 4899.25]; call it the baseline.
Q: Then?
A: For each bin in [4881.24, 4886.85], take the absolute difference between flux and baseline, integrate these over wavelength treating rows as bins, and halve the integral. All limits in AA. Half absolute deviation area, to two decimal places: 0.18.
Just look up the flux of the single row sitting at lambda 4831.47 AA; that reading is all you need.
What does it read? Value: 1.2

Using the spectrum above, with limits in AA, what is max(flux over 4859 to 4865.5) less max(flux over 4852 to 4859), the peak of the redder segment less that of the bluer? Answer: -0.21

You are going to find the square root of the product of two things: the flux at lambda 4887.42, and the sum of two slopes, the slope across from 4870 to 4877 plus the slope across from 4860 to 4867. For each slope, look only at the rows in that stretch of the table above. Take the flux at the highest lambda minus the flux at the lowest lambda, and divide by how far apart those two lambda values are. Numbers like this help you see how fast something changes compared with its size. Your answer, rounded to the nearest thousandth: 0.109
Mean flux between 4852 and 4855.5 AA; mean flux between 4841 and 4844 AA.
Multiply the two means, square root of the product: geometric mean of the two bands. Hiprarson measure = 1.02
